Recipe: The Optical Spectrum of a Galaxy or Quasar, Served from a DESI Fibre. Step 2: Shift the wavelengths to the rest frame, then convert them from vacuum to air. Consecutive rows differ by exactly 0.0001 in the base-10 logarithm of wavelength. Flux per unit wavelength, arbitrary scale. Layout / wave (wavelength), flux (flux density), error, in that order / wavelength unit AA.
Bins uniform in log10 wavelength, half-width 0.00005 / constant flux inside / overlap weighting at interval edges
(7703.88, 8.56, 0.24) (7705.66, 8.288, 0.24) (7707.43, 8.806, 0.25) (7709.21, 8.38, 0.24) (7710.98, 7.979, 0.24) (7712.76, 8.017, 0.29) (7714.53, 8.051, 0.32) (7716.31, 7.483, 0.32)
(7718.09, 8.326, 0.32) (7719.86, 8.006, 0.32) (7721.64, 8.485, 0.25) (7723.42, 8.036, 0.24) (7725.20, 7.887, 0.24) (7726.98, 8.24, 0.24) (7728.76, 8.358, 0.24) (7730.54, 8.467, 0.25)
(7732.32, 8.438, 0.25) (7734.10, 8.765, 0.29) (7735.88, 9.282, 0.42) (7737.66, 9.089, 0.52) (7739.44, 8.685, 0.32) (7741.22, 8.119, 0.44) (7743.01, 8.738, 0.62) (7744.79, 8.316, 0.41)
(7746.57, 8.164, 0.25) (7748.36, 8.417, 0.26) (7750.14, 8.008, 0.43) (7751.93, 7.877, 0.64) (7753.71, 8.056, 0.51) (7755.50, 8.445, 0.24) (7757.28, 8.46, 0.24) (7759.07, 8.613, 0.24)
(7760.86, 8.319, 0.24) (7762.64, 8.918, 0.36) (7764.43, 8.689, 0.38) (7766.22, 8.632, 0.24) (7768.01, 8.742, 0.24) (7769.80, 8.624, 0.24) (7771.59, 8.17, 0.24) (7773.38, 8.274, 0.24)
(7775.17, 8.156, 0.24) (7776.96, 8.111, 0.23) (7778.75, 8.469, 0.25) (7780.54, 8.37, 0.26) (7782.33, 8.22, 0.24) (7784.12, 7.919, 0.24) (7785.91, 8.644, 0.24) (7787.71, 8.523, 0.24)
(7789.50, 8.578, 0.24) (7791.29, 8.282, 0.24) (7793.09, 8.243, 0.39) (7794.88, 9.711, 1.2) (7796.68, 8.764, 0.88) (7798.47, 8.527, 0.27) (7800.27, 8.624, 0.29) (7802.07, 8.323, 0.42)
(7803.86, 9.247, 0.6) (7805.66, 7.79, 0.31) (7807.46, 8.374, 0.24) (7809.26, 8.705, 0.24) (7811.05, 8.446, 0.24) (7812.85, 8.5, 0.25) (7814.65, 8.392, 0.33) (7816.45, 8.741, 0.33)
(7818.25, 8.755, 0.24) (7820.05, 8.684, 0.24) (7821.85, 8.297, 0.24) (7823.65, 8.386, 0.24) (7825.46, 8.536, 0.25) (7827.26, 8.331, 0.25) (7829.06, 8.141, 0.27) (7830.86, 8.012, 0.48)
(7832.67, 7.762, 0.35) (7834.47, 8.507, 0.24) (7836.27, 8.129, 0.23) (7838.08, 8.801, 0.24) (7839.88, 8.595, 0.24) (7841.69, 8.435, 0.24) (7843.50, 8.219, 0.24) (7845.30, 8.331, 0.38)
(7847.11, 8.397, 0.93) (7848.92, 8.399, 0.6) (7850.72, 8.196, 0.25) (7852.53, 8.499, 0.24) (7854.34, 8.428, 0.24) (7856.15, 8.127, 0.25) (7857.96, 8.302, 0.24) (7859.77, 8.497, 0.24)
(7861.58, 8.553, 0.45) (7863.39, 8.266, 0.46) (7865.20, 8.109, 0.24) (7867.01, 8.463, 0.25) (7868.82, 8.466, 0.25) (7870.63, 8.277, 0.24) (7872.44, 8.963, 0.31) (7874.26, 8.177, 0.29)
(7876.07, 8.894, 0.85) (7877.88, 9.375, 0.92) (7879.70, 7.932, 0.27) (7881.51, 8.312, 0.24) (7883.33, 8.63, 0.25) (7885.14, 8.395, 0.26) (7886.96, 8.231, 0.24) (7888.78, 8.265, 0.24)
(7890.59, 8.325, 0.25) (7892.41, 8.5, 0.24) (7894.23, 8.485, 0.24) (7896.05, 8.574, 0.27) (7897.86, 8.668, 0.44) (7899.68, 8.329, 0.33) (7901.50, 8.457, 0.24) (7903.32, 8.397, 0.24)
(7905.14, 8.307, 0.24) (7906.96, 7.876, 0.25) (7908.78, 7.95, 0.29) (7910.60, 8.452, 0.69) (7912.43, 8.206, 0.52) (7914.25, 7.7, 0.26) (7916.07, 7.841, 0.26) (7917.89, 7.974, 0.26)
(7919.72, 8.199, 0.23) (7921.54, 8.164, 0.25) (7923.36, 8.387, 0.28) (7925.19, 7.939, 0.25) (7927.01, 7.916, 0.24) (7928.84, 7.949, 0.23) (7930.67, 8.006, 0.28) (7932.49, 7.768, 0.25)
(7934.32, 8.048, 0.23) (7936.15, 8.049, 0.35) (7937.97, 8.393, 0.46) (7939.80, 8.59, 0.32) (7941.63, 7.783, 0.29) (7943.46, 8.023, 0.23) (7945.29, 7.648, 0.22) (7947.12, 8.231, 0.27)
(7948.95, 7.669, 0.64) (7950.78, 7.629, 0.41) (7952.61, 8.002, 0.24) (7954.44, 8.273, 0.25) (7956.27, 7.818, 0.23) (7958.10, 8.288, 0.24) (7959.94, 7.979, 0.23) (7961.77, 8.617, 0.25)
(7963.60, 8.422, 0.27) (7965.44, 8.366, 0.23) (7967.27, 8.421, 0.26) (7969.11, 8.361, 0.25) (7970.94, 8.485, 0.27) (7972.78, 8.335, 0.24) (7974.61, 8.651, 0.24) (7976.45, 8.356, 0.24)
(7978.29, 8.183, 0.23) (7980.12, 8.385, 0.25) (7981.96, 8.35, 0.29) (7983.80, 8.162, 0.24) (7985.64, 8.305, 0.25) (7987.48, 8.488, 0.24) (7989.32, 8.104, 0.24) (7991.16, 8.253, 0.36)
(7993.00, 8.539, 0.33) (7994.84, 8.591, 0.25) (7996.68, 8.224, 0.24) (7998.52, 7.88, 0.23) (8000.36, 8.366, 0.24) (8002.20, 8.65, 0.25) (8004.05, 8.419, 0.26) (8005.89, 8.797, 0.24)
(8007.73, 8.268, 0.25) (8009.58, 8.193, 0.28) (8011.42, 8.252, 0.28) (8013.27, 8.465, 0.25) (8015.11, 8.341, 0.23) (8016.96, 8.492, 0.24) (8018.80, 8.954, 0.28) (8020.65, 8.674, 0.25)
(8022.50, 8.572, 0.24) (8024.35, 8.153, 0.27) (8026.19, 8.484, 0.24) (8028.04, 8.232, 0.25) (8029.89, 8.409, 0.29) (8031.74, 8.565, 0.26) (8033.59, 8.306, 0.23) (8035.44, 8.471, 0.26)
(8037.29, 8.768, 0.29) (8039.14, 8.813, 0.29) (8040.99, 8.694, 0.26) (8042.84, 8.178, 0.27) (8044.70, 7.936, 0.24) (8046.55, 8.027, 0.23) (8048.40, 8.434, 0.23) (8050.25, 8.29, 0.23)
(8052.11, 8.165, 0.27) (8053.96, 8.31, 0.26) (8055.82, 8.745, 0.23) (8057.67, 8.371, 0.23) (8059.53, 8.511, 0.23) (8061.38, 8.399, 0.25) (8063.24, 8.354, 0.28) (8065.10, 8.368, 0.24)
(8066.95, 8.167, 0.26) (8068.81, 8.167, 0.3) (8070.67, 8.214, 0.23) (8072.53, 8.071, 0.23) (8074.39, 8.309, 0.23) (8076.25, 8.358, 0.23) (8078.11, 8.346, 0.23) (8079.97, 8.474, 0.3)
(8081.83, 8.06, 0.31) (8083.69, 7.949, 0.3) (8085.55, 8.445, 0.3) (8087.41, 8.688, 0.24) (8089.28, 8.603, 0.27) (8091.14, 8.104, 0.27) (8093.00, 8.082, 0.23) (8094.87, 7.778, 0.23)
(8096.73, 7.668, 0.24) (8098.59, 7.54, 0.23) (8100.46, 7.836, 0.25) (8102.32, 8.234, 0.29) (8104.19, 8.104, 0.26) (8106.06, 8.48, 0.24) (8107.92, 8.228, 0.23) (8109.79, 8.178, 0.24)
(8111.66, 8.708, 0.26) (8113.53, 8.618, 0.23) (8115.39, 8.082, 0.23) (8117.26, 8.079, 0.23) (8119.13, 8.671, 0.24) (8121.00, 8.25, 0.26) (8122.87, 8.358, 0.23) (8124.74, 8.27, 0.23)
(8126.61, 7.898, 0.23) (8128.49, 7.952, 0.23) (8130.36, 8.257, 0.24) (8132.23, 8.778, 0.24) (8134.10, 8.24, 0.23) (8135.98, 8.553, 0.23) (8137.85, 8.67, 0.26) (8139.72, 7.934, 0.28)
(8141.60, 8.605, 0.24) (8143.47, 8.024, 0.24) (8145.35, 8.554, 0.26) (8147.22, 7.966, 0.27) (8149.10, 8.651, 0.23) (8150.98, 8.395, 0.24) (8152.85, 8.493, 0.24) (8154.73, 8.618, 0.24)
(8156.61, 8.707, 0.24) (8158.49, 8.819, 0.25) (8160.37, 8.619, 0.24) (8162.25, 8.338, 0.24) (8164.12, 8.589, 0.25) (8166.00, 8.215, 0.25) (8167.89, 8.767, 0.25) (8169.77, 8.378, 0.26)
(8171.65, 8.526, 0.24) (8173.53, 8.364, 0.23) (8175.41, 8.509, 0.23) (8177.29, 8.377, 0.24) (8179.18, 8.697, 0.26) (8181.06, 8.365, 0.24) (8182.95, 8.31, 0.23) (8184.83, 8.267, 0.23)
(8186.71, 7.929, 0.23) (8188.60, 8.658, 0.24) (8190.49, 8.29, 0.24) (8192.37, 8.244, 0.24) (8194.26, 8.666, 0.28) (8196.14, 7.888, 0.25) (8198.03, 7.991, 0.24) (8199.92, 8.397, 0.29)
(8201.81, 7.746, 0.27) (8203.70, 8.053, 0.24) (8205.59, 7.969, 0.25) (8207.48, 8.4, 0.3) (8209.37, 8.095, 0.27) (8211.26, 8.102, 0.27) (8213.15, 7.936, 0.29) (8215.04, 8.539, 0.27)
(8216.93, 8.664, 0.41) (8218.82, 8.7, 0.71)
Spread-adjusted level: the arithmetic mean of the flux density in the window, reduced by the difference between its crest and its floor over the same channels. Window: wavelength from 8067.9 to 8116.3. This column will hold 7.04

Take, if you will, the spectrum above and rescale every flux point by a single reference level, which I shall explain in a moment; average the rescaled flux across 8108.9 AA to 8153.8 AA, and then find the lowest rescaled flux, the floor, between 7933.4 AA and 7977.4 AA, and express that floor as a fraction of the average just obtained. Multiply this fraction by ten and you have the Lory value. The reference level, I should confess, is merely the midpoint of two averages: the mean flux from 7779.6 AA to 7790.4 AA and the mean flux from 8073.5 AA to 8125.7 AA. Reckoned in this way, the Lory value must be 9.15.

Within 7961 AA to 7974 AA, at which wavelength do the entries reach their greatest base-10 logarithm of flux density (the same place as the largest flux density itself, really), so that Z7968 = 7961.77 AA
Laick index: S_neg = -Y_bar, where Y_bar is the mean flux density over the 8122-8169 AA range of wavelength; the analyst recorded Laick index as -8.41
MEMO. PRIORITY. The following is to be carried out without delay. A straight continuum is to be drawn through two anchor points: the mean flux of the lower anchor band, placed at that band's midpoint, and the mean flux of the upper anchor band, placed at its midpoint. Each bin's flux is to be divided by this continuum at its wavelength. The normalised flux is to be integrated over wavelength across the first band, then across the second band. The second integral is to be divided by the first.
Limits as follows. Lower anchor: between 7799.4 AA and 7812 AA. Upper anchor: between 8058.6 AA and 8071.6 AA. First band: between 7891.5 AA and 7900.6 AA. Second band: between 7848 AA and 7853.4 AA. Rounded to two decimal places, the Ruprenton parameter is 0.58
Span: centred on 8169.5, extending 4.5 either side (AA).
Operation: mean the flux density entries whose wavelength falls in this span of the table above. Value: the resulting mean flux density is 8.45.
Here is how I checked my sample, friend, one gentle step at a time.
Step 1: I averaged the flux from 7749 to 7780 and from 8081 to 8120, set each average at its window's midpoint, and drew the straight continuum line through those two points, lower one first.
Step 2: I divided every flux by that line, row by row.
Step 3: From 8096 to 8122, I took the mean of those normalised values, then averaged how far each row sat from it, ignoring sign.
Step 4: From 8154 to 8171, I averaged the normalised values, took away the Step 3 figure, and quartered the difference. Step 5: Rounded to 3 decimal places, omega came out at 0.254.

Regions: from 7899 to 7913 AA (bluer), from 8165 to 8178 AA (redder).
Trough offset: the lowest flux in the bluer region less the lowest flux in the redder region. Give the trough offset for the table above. -0.3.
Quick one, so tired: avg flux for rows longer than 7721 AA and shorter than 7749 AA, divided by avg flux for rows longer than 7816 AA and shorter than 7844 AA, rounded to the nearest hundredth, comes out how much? 1.01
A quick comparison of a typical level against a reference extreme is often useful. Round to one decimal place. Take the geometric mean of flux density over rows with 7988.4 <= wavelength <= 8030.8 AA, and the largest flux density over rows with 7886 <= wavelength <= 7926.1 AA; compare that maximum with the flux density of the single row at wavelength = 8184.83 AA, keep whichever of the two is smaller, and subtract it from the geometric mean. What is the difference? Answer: 0.1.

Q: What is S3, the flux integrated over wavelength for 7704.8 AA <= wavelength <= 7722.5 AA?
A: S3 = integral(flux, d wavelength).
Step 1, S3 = 145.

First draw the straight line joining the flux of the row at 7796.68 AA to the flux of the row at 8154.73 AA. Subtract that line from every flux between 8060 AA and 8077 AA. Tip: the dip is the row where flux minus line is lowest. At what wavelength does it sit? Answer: 8072.53 AA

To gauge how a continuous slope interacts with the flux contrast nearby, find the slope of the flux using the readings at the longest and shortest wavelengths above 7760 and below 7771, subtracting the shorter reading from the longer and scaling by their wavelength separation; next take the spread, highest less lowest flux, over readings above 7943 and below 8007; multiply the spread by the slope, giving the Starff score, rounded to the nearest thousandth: 0.040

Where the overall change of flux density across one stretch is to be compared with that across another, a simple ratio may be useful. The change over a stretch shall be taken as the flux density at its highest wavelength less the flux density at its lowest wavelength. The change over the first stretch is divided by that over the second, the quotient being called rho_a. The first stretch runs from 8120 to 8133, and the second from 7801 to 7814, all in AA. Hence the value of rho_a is 3.0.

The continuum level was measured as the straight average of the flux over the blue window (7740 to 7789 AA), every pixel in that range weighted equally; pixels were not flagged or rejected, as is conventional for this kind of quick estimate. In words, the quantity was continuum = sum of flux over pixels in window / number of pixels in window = 8.37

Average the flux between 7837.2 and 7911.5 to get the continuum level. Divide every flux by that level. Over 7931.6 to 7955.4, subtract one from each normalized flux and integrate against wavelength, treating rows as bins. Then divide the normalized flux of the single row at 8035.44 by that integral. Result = -1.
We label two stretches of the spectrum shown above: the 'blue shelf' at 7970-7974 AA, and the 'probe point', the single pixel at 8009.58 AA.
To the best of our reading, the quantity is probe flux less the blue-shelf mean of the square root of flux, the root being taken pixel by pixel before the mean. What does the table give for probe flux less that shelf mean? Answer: 5.29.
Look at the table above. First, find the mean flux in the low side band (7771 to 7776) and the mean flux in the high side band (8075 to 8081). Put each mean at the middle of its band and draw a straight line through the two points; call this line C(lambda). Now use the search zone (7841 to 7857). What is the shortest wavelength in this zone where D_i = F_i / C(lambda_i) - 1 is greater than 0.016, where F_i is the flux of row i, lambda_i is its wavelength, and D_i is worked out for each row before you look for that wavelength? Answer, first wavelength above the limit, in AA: 7841.69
